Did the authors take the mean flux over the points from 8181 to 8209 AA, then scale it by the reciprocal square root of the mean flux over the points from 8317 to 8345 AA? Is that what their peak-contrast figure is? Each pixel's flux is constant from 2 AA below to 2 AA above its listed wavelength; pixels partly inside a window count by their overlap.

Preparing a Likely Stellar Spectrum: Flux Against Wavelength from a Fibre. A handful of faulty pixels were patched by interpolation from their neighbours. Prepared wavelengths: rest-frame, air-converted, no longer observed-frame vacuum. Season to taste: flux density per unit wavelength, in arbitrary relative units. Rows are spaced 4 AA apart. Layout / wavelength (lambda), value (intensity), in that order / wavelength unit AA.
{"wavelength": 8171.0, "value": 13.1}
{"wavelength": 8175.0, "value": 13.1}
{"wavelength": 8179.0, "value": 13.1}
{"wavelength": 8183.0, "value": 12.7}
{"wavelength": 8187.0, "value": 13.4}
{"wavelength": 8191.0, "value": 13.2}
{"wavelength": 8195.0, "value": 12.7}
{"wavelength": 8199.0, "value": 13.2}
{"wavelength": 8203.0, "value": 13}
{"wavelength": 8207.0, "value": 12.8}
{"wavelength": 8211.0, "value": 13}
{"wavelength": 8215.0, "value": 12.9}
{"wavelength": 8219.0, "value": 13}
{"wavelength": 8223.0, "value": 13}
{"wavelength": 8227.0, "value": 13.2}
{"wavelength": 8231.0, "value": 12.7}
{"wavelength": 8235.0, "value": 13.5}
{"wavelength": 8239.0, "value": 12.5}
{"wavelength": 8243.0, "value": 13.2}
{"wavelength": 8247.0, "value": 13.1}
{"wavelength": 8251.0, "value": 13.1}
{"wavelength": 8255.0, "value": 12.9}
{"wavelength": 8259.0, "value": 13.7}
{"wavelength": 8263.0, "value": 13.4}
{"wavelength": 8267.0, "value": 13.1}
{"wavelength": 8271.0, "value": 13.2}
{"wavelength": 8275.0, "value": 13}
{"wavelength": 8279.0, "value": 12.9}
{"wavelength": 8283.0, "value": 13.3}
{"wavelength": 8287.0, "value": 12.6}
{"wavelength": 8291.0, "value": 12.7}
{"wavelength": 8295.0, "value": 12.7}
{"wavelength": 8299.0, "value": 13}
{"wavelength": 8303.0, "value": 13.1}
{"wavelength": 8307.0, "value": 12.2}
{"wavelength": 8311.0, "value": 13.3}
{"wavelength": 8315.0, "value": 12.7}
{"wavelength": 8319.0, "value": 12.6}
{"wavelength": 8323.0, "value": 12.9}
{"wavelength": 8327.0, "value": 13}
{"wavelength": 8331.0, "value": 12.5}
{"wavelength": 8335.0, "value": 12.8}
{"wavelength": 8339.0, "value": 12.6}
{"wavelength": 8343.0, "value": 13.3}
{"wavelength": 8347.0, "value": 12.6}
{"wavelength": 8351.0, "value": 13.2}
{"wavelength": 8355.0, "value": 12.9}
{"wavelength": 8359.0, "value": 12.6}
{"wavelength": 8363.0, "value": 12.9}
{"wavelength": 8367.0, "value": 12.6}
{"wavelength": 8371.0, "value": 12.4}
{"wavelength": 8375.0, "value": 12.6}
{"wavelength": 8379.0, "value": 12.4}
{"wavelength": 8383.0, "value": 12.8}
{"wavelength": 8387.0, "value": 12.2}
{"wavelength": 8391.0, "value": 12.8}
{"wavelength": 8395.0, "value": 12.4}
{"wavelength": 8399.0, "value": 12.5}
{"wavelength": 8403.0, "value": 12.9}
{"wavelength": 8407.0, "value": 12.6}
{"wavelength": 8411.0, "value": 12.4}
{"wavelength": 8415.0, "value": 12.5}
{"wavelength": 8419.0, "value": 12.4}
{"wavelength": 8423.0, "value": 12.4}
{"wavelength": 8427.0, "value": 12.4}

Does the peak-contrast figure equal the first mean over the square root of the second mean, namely 3.63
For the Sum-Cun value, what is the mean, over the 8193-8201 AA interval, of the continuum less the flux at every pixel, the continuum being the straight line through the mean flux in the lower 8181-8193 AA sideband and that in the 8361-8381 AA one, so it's 0.12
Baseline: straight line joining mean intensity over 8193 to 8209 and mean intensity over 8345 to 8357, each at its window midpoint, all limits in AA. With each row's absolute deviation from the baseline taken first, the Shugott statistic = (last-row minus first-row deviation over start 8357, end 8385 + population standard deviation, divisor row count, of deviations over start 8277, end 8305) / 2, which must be -0.04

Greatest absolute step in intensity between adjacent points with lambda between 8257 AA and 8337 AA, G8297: 1.10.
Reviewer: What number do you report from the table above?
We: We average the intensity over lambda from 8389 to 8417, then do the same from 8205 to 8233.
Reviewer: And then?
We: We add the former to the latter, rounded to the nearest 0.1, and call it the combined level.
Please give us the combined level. 25.5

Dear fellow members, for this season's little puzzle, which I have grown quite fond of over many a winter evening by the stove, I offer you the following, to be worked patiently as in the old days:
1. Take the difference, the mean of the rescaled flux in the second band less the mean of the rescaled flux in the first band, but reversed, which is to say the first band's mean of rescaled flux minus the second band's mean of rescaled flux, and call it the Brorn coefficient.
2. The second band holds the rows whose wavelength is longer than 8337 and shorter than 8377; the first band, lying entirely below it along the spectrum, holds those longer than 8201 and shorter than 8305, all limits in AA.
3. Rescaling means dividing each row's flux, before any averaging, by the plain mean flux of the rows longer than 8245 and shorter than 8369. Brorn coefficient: 0.020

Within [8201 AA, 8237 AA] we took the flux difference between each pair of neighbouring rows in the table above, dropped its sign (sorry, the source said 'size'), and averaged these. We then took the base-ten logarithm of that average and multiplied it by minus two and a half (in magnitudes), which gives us 1.5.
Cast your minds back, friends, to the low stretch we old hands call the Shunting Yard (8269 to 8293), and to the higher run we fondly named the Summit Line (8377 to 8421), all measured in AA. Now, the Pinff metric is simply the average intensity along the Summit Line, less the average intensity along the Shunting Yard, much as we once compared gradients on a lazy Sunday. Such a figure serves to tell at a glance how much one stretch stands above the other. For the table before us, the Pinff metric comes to -0.41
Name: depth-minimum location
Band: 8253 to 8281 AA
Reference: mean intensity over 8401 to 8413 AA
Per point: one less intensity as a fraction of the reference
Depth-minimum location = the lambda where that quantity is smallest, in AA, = 8259.0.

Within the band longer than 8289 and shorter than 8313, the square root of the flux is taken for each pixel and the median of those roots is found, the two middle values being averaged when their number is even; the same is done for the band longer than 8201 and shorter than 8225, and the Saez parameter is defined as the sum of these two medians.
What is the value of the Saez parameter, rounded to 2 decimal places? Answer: 7.19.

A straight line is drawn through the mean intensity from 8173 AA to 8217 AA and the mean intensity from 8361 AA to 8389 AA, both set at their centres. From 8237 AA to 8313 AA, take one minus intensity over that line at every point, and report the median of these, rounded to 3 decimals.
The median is -0.018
